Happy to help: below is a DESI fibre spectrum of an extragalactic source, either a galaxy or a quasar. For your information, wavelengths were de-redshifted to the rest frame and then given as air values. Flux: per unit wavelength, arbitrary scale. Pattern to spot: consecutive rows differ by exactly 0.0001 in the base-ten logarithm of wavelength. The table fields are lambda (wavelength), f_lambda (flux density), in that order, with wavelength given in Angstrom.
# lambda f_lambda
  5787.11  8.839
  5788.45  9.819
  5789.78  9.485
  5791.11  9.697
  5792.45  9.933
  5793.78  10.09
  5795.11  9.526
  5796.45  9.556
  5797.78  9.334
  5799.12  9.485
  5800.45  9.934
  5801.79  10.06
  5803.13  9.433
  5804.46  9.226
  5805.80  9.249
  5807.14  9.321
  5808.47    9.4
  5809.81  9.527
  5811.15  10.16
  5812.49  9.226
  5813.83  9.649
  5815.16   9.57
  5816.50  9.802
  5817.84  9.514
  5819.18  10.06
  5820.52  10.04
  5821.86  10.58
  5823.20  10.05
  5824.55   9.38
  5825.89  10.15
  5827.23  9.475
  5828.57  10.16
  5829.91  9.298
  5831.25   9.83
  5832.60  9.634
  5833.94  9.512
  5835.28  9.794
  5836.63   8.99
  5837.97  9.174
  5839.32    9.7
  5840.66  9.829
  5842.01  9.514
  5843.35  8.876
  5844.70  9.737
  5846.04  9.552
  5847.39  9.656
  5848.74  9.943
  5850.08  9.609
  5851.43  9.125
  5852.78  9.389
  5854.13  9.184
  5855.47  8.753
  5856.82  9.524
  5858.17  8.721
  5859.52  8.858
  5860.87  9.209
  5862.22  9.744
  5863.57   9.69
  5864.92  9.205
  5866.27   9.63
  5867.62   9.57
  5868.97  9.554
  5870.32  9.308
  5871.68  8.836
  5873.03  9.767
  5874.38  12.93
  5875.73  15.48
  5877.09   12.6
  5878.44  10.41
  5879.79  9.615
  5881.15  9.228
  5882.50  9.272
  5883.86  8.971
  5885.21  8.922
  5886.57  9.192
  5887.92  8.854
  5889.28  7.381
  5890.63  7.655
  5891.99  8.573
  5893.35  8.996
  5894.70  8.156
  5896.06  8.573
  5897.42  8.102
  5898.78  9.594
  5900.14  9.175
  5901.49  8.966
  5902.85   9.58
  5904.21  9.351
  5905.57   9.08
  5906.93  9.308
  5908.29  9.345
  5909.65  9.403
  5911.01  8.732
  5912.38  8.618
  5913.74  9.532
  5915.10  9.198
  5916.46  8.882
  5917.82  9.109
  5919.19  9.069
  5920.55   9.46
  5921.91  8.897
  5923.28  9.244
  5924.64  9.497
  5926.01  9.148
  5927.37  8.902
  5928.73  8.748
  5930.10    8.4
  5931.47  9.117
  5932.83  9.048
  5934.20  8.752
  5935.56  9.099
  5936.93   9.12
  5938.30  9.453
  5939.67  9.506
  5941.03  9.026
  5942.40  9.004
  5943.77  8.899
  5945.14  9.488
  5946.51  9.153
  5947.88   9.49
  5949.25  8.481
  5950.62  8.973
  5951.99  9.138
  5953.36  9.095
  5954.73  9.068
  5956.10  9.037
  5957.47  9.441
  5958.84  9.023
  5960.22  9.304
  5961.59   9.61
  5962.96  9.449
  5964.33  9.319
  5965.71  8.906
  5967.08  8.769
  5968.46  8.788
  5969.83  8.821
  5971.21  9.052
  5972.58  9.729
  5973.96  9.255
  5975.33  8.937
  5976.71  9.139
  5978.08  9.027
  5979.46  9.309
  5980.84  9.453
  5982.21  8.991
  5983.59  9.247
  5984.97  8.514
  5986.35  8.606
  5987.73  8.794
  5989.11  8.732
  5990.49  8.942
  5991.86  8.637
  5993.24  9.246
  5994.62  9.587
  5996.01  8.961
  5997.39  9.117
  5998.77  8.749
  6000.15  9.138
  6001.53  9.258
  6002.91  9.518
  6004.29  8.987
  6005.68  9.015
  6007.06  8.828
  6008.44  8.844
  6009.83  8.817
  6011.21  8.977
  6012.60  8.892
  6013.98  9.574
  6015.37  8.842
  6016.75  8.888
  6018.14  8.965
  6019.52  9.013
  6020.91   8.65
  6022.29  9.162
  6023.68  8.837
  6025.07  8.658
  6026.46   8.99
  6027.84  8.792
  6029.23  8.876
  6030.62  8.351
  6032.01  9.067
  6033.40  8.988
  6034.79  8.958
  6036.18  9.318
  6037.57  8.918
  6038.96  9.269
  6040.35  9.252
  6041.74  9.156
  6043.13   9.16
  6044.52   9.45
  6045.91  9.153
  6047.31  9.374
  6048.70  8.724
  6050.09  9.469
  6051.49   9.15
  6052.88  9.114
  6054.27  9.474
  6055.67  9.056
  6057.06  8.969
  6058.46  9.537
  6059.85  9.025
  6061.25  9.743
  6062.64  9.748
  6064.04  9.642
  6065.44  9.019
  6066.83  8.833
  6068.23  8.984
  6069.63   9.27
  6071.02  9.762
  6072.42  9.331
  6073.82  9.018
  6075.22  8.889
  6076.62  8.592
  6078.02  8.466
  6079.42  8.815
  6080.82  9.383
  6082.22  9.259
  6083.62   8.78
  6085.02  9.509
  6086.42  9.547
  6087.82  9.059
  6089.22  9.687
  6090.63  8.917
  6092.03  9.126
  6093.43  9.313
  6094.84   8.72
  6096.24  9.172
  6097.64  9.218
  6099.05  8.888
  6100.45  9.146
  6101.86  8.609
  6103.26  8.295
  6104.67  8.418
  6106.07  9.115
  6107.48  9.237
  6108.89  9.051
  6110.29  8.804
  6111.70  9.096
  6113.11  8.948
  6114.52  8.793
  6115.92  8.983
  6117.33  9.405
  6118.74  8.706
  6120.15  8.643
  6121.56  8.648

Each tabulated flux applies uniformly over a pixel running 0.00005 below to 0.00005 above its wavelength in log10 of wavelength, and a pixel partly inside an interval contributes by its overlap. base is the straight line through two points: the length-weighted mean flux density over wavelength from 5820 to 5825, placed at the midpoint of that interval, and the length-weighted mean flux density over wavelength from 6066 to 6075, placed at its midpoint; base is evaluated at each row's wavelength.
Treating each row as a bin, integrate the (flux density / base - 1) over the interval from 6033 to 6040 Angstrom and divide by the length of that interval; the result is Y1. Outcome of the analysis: -0.02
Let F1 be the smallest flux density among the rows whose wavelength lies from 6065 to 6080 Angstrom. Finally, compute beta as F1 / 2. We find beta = 4.23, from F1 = 8.466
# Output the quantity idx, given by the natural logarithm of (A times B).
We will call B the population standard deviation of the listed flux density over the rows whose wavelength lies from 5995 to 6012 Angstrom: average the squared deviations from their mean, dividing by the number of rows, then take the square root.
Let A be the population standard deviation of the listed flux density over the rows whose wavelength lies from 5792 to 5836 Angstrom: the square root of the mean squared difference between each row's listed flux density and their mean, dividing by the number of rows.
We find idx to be -2.65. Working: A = 0.34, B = 0.21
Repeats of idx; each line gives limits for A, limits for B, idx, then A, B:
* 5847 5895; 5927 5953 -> -0.84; 1.42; 0.30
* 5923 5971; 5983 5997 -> -2.37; 0.29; 0.32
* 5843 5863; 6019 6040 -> -2.38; 0.38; 0.24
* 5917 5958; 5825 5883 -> -1.12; 0.28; 1.18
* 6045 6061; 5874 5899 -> -0.76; 0.24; 1.96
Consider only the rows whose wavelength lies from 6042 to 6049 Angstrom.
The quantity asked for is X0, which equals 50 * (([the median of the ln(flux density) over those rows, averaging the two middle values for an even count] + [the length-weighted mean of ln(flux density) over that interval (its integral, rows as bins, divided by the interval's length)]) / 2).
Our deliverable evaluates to 111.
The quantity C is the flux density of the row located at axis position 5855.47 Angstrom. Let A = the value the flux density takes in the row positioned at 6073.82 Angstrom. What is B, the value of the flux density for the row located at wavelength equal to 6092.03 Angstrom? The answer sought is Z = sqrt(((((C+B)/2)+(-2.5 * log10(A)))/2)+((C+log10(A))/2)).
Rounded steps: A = 9.018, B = 9.126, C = 8.753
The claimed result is 2.85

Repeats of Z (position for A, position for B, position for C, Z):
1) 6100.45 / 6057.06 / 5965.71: 2.86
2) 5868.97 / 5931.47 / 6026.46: 2.88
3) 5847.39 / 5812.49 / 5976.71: 2.90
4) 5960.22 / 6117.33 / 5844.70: 2.99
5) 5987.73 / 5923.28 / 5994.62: 2.97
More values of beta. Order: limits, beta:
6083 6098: 4.36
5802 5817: 4.61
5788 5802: 4.67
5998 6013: 4.37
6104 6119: 4.21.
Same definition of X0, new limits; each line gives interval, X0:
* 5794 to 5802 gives 113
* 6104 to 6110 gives 110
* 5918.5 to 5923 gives 110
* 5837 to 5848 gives 113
